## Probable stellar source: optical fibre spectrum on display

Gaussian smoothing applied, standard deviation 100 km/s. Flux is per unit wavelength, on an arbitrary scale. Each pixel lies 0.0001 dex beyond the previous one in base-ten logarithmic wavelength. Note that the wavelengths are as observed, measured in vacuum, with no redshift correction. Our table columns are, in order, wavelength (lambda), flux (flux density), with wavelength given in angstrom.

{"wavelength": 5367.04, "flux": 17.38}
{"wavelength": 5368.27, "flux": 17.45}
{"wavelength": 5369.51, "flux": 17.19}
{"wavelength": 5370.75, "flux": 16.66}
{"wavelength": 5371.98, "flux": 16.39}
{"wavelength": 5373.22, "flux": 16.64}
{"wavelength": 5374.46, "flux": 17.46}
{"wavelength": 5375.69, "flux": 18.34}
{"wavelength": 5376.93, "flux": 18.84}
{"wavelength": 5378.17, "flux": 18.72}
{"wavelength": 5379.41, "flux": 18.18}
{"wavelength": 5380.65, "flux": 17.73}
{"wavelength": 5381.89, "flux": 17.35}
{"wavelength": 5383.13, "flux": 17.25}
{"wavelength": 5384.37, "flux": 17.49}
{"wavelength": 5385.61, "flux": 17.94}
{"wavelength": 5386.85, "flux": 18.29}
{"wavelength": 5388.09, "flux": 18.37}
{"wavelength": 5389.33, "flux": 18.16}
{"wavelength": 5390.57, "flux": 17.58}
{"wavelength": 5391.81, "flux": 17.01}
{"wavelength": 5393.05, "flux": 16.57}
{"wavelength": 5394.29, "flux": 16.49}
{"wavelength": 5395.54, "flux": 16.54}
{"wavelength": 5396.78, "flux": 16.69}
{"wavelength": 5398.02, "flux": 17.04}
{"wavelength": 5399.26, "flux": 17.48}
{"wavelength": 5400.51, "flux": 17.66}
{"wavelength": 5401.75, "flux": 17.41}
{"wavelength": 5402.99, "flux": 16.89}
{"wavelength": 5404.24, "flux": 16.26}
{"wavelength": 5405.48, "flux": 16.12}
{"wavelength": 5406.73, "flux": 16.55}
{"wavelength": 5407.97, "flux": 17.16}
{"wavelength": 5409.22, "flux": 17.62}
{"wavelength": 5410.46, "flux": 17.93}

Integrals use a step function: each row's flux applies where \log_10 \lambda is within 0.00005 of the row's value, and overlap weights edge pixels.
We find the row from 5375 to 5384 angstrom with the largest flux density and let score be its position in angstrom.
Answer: 5376.93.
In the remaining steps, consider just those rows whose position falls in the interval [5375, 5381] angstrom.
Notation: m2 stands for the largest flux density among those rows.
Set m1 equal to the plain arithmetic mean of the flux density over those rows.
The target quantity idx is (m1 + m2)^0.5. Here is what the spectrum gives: 6.10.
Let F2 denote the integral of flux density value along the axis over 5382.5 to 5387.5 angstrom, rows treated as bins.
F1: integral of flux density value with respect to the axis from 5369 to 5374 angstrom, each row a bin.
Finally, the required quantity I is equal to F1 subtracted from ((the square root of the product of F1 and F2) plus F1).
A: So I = 86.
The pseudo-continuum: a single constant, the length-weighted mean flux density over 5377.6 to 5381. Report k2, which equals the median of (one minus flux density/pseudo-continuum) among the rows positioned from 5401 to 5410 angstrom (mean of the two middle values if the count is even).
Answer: 0.07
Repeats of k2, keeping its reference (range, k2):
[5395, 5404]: 0.07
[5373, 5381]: 0.00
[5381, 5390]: 0.02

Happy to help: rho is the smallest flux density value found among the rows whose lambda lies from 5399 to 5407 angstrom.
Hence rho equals 16.12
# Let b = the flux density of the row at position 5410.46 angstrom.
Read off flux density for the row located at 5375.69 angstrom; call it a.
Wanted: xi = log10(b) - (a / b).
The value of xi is 0.23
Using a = 18.34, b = 17.93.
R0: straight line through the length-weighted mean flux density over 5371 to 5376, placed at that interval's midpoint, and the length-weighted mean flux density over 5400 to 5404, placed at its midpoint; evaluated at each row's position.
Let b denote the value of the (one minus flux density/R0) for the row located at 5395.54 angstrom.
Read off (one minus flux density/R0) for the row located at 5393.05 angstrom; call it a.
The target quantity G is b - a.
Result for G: 0.00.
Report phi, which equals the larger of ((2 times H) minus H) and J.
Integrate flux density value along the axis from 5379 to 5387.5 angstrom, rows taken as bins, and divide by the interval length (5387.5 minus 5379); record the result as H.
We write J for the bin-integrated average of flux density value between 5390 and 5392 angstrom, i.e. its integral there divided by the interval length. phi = 17.7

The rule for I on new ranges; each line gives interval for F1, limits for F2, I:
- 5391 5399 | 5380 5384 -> 97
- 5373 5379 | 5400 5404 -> 86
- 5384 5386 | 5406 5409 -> 42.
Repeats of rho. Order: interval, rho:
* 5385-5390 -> 17.94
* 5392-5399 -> 16.49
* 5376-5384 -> 17.25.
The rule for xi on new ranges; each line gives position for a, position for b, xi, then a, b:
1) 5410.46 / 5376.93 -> 0.32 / 17.93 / 18.84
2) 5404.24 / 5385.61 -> 0.35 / 16.26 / 17.94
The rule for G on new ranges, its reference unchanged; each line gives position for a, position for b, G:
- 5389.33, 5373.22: 0.09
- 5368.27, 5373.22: 0.05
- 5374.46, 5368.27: 0.00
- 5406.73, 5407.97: -0.04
